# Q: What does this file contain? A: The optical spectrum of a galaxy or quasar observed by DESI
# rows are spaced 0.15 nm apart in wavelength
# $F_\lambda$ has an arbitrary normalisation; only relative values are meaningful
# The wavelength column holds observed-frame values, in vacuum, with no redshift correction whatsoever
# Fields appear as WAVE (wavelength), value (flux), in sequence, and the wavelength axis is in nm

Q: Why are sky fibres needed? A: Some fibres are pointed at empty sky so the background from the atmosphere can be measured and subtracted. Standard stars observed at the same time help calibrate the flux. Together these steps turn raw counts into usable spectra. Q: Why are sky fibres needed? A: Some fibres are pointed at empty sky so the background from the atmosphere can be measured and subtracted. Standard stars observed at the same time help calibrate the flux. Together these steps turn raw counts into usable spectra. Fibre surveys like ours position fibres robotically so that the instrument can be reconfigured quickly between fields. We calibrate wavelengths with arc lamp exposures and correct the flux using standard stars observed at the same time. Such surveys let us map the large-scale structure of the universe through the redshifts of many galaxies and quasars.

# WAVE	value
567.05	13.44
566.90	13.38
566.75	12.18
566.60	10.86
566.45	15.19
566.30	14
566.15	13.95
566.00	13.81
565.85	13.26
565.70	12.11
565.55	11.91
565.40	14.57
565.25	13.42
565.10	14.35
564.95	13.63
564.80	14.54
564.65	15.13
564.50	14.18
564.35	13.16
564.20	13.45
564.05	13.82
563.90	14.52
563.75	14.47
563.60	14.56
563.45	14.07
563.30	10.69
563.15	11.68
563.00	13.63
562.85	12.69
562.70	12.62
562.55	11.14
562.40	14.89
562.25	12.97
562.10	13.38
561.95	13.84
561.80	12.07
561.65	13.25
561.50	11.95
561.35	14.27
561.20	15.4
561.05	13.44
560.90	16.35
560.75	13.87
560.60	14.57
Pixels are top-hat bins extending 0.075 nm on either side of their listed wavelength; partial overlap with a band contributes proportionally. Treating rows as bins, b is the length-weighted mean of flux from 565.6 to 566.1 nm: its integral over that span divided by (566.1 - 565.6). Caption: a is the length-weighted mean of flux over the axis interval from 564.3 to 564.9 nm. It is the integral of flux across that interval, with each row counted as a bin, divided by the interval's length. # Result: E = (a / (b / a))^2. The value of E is 244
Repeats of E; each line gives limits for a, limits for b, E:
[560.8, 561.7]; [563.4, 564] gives 192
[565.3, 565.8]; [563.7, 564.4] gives 144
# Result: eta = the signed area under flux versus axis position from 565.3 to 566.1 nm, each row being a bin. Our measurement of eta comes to 10.5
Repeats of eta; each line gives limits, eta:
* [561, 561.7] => 9.6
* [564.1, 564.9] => 11.3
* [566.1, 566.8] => 9.3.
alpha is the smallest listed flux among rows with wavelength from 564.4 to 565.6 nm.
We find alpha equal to 11.91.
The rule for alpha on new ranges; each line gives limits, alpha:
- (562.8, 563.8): 10.69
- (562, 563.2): 11.14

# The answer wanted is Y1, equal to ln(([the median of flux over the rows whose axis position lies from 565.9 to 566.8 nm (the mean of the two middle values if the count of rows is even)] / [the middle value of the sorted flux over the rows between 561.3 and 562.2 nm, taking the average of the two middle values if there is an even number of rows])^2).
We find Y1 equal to 0.08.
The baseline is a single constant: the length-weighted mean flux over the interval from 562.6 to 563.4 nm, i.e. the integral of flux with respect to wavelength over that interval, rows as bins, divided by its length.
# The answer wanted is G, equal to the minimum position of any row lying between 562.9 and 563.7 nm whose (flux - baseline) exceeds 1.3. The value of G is 563.00 nm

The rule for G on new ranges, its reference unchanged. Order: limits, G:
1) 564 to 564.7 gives 564.05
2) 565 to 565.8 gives 565.10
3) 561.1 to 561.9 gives 561.20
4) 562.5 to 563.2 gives 563.00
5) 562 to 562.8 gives 562.40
